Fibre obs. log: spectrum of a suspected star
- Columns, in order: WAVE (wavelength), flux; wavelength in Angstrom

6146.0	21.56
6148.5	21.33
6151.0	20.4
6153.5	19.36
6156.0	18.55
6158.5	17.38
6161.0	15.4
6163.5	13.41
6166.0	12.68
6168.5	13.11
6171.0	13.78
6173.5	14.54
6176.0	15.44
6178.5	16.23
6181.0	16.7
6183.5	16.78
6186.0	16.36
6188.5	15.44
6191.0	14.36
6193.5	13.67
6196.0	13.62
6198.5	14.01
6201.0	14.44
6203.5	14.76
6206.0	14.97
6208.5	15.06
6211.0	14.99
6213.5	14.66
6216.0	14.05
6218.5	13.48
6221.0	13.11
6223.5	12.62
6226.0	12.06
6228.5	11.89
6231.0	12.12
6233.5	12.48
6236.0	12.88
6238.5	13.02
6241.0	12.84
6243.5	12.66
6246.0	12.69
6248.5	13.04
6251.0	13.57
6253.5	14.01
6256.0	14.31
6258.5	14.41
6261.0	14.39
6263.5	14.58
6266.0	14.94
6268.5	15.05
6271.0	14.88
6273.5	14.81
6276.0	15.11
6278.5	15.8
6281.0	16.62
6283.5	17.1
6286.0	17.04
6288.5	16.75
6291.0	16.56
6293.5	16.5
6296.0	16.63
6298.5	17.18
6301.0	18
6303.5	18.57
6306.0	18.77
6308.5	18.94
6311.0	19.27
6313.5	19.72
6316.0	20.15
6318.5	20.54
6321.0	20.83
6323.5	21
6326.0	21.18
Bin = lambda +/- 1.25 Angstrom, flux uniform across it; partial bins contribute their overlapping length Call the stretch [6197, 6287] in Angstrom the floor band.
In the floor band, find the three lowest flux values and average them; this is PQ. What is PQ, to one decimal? 12.0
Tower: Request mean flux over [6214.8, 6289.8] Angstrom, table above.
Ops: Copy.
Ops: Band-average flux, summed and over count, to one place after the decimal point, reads 14.1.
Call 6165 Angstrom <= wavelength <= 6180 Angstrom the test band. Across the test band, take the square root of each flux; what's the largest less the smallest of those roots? 0.47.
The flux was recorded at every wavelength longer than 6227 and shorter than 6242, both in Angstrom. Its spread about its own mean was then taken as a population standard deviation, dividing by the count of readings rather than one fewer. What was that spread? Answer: 0.42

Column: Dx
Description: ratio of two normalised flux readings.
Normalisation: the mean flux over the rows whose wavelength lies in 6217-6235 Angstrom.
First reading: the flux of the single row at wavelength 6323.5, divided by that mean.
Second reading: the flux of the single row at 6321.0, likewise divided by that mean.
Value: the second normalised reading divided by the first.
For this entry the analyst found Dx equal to 0.99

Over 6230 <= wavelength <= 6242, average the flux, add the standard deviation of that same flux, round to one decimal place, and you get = 13.0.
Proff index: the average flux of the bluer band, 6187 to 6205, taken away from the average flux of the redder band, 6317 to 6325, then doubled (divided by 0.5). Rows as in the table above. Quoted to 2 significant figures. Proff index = 13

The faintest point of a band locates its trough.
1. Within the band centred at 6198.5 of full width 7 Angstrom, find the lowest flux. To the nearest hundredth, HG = 13.62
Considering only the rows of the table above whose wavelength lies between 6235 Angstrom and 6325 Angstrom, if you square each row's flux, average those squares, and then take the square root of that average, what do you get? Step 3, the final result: 16.4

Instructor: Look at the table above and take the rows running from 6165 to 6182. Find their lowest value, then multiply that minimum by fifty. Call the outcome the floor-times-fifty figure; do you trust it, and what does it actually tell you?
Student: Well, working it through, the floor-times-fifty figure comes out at 634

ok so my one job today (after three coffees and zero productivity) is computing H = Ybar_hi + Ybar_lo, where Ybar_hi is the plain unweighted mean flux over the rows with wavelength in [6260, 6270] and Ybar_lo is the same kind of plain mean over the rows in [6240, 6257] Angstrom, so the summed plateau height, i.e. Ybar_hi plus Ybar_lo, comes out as 28.0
